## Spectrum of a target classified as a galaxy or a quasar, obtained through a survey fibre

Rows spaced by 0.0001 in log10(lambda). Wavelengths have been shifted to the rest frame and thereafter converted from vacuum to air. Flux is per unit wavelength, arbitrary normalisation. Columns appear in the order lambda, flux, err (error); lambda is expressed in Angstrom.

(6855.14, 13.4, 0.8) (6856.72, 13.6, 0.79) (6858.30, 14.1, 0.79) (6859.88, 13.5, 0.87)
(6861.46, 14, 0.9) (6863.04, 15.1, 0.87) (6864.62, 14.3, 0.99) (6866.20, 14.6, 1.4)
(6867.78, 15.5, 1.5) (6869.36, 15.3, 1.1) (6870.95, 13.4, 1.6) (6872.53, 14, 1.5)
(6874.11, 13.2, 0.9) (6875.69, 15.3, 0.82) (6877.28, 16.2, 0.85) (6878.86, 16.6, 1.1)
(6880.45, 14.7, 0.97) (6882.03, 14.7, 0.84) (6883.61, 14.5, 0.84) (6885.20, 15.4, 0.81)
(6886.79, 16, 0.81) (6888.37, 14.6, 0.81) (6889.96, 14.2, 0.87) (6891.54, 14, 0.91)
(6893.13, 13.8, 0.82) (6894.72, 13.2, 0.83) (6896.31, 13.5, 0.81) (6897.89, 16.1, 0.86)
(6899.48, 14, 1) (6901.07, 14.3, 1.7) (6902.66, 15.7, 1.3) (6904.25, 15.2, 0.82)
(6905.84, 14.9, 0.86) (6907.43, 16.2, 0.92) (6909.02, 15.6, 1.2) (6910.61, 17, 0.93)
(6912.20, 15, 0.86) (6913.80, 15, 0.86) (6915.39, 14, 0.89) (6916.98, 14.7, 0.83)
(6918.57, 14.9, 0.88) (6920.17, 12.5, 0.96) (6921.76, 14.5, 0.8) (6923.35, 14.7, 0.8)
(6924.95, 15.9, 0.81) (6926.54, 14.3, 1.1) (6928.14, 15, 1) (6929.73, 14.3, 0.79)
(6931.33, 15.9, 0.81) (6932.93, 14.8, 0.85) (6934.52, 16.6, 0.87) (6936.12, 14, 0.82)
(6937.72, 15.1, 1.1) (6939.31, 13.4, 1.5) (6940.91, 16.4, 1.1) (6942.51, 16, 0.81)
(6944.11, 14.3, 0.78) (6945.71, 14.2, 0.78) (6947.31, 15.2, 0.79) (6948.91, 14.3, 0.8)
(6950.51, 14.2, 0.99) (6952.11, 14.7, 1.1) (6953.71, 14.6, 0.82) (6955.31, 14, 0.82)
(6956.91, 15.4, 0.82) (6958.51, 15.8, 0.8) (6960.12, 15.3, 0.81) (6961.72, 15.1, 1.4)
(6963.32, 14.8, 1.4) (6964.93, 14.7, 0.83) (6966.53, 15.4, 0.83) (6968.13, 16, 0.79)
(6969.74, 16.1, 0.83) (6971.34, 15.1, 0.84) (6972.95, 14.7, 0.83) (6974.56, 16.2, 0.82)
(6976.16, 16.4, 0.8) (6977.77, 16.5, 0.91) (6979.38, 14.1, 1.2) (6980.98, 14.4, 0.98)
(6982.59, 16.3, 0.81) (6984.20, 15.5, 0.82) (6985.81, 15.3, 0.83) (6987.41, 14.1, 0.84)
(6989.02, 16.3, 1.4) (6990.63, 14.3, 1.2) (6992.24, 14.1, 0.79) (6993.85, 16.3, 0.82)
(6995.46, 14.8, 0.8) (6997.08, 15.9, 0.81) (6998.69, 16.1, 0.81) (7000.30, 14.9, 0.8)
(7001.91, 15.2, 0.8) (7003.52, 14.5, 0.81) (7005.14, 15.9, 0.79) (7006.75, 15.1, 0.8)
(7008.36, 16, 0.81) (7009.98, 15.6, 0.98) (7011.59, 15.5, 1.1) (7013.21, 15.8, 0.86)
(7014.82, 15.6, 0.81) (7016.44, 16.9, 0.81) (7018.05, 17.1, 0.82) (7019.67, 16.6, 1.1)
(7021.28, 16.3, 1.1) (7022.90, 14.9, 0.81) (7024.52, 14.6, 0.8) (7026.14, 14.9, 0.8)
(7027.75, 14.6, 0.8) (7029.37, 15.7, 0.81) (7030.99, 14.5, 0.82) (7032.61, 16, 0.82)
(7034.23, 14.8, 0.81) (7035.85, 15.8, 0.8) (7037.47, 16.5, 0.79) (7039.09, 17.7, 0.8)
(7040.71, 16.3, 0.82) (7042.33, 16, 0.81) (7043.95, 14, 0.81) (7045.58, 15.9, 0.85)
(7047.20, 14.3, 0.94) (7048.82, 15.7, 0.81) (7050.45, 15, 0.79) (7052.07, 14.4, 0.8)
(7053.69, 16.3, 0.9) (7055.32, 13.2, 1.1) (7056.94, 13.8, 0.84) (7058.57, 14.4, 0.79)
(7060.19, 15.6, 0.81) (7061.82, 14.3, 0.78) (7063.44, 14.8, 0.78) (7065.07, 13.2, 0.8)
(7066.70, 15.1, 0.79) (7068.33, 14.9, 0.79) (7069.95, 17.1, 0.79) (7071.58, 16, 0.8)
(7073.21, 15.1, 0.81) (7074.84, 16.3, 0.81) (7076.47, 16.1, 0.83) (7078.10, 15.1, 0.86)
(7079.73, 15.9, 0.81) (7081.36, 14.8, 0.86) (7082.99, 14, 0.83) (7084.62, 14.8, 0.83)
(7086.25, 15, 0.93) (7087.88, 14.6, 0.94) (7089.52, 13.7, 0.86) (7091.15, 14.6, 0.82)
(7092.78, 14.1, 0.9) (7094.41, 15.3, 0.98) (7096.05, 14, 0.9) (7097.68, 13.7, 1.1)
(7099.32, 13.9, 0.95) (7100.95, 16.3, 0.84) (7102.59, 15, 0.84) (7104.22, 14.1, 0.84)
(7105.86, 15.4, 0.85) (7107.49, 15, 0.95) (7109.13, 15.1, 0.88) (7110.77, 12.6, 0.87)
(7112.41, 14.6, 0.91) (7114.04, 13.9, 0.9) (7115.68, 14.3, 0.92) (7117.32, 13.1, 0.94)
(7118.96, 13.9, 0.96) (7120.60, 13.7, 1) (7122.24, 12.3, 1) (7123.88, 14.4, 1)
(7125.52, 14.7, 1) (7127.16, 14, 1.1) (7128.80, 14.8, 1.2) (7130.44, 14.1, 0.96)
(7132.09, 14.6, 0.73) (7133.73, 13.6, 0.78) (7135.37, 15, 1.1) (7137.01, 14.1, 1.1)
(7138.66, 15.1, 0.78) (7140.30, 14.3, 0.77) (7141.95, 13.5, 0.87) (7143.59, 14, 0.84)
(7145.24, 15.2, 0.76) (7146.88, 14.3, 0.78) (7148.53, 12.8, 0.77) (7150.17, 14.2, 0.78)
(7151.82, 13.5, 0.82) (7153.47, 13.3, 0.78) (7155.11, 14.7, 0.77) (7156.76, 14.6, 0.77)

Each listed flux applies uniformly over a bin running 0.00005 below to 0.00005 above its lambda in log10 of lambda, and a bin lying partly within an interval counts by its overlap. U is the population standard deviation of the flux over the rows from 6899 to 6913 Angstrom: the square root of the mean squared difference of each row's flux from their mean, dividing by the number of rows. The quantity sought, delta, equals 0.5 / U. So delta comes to 0.57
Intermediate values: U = 0.88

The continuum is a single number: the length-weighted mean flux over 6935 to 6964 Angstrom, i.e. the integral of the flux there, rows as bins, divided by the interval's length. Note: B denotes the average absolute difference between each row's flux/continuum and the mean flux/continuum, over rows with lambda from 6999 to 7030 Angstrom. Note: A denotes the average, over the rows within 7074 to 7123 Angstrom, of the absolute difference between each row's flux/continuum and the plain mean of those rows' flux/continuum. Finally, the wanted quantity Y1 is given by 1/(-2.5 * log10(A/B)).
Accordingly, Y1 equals -4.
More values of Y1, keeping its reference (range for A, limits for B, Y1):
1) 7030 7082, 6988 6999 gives -41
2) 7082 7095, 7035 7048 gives 1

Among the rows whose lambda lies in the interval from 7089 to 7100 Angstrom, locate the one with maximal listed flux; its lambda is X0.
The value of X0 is 7094.41 Angstrom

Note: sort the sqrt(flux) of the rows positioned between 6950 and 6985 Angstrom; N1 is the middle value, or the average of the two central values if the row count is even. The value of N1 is 3.90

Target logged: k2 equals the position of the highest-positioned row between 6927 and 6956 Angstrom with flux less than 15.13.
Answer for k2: 6955.31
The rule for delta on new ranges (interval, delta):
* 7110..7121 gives 0.79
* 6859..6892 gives 0.56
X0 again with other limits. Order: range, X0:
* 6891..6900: 6897.89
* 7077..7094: 7079.73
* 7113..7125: 7123.88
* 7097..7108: 7100.95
